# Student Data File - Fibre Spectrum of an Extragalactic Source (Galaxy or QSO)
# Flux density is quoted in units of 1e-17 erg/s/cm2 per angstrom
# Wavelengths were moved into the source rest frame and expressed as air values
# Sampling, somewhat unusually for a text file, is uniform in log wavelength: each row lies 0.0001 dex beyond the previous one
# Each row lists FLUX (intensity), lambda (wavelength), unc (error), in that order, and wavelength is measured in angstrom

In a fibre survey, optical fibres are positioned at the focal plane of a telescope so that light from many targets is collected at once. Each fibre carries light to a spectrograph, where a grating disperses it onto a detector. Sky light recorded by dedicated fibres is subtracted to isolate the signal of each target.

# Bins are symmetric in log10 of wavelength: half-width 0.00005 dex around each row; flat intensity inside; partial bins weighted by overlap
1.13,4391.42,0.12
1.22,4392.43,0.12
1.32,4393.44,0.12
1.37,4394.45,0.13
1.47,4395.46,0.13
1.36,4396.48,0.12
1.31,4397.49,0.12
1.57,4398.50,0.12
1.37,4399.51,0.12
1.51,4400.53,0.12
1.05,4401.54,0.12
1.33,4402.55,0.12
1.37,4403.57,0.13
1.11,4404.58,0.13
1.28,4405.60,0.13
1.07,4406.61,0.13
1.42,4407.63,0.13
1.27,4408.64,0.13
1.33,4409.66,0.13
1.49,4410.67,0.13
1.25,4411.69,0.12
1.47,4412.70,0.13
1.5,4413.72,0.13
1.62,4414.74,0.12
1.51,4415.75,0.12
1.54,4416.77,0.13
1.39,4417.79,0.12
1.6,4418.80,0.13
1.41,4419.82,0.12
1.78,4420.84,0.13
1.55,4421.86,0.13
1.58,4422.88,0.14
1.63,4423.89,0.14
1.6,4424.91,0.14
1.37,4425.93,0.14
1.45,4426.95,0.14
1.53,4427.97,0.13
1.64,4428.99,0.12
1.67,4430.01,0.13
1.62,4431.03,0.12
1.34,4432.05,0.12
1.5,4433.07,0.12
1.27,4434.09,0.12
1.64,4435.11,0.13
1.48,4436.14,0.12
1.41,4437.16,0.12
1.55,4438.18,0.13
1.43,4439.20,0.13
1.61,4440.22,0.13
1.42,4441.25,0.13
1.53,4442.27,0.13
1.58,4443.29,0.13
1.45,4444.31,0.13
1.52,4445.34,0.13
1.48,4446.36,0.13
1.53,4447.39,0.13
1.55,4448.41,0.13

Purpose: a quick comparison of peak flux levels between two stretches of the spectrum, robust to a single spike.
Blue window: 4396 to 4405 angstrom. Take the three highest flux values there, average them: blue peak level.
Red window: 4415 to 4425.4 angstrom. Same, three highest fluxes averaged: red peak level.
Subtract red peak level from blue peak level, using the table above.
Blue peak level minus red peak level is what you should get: -0.19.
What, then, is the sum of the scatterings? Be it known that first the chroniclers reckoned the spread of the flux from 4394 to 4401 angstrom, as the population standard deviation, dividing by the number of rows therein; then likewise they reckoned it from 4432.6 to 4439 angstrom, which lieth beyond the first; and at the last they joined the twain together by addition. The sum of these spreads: 0.203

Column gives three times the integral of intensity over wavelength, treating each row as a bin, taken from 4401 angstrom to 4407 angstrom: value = 22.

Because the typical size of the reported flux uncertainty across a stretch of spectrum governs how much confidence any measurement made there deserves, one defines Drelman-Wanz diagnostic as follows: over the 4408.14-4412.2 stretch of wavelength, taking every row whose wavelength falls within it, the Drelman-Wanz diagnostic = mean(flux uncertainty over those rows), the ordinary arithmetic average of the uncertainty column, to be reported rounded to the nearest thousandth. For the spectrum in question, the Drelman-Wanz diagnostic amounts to 0.128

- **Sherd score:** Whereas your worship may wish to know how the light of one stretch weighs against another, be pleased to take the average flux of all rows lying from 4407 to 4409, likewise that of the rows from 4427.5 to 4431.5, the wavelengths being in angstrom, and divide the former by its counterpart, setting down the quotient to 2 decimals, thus 0.83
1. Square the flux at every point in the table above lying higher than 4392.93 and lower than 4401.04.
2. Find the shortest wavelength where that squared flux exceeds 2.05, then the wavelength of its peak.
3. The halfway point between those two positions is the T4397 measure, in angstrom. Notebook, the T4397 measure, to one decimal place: 4397.0 angstrom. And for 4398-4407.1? 4398.5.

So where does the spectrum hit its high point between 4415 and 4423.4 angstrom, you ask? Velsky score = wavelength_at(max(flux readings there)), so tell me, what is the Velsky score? 4420.84 angstrom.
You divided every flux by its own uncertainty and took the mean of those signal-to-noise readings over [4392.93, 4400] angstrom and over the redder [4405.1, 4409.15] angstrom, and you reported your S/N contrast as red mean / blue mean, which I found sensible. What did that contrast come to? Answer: 0.852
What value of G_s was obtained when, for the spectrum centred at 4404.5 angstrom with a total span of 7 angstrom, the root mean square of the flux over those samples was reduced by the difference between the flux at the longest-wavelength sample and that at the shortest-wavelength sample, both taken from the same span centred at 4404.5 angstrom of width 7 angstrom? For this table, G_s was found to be 0.87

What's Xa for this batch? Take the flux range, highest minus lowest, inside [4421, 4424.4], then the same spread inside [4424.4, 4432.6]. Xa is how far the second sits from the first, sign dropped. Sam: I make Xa 0.250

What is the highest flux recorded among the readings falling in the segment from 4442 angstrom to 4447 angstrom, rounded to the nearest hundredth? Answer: 1.58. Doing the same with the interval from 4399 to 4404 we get 1.51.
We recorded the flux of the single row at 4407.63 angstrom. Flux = 1.42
